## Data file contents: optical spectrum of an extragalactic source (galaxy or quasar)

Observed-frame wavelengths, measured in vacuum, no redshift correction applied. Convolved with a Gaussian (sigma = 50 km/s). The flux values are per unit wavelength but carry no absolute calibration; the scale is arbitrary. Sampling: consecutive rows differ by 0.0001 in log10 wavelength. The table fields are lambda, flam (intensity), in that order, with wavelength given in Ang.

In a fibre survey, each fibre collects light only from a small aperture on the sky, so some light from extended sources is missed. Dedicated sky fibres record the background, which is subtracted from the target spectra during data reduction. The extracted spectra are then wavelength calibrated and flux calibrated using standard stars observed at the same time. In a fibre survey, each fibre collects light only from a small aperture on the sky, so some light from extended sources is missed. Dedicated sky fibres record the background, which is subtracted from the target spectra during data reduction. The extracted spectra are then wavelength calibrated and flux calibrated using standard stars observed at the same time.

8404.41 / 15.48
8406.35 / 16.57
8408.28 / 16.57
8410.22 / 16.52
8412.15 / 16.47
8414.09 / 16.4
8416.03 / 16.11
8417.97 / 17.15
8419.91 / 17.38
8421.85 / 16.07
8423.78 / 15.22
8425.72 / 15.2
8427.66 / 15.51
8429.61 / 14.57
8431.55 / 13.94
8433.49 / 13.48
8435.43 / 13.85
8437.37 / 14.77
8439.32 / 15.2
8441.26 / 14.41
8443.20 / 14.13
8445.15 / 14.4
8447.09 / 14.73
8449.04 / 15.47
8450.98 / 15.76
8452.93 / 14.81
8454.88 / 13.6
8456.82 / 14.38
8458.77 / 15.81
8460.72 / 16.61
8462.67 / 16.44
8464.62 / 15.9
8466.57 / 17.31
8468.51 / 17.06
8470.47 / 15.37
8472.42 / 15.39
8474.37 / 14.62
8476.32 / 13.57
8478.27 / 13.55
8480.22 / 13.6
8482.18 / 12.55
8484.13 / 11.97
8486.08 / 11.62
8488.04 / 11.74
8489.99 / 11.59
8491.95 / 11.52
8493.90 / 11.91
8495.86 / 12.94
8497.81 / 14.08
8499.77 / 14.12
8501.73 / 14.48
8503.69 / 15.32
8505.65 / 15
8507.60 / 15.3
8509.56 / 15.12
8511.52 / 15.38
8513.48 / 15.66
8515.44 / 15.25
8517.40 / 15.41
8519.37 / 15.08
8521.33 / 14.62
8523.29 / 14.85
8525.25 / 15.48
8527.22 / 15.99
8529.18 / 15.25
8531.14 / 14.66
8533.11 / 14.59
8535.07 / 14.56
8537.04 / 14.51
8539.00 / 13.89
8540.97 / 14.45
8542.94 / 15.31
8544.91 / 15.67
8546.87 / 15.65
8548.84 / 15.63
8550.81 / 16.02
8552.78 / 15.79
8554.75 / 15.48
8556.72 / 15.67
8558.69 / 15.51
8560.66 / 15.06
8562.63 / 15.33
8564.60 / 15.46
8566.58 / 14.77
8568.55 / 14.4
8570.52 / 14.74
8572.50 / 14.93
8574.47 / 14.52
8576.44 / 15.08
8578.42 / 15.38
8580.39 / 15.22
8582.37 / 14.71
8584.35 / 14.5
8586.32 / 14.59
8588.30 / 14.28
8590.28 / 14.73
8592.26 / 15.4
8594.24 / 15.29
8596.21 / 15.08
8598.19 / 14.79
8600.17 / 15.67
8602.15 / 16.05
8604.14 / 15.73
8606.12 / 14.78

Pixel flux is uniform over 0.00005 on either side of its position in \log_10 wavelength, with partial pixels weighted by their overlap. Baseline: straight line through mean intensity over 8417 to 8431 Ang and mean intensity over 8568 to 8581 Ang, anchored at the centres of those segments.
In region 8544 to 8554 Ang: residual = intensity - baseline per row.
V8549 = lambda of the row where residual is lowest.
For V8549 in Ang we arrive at 8548.84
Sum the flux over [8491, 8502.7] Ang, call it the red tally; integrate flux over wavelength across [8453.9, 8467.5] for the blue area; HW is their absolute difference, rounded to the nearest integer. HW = 135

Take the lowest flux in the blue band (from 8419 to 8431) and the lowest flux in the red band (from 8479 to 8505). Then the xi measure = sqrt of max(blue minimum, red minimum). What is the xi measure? 3.82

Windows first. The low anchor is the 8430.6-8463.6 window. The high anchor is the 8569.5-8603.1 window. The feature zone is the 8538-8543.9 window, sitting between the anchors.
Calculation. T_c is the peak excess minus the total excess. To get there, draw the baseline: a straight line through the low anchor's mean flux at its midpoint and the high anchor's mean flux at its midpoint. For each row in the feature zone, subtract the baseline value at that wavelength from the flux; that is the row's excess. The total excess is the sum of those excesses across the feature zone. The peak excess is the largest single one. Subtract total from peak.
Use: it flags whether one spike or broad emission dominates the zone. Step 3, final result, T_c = 1.5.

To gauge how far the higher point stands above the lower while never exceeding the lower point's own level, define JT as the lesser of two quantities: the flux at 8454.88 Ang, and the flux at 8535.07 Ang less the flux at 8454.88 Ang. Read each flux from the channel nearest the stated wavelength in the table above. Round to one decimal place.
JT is 1.0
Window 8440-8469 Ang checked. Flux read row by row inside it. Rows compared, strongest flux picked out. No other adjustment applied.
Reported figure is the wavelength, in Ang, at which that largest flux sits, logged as 8466.57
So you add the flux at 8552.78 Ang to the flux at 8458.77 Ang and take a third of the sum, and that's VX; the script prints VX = 10.5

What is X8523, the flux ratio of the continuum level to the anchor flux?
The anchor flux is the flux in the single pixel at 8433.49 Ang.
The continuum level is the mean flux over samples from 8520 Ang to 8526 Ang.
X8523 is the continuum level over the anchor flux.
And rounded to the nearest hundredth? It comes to 1.11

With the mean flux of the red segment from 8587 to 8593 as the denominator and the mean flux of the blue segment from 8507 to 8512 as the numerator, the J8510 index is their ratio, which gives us 1.03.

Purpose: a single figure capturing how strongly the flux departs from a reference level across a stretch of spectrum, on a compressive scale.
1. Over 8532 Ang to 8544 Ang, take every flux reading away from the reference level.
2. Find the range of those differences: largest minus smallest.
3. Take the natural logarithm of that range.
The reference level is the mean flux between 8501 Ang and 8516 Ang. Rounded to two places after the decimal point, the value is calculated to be 0.35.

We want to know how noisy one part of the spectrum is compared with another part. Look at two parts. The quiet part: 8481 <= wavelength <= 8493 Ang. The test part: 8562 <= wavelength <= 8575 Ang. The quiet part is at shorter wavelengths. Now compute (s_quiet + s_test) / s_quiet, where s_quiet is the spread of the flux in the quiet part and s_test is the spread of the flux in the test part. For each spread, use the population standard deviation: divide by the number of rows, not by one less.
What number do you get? 2.0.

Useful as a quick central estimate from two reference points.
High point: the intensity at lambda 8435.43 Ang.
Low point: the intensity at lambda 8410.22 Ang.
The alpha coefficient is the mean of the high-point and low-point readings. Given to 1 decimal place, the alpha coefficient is 15.2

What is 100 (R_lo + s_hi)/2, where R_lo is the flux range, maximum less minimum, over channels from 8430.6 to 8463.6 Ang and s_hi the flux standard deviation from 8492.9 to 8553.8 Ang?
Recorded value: 200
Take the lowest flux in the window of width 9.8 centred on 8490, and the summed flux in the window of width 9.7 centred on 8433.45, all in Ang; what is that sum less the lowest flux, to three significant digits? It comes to 59.1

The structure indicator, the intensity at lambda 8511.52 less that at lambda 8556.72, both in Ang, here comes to 0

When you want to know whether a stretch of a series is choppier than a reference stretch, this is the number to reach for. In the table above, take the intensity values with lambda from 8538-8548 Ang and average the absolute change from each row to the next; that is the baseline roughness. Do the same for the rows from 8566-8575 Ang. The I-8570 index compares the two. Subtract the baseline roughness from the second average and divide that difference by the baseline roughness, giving -0.27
